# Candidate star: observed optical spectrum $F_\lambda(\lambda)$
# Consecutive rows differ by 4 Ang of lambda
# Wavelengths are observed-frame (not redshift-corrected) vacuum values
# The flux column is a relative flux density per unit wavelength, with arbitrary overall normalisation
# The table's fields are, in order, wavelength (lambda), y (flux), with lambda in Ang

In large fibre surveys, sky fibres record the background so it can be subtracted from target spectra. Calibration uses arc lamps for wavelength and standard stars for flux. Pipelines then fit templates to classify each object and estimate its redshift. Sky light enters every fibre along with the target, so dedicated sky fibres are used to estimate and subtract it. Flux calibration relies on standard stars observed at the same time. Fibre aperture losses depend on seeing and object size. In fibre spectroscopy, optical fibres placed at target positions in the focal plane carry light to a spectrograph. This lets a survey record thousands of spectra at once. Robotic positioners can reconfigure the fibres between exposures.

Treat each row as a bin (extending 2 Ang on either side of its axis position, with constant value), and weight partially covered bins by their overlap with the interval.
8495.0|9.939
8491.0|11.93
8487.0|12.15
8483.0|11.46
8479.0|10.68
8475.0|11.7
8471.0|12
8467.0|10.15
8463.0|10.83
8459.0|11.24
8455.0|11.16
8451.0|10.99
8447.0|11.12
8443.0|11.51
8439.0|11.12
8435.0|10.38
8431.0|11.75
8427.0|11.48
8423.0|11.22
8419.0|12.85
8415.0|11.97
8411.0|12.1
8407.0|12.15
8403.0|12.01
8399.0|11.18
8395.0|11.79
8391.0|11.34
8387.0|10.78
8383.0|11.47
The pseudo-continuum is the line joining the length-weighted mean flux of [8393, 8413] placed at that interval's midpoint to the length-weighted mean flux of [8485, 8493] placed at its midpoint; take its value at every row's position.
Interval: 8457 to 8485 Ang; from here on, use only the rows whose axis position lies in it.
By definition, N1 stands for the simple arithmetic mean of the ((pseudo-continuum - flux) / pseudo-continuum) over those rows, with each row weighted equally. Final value 0.071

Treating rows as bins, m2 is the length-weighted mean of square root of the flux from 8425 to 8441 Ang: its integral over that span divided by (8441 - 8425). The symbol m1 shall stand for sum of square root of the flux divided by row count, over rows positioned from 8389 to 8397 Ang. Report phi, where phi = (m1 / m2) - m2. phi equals -2.326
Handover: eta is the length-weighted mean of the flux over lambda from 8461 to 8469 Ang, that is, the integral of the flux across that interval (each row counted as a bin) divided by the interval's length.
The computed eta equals 10.5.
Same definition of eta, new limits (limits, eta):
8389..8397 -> 11.6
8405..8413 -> 12.1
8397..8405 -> 11.6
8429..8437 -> 11.1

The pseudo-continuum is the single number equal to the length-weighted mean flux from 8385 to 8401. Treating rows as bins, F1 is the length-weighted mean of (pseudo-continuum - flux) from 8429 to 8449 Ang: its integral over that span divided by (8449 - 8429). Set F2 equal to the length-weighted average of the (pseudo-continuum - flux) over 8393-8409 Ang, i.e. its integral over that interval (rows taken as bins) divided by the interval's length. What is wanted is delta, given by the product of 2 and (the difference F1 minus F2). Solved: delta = 1.2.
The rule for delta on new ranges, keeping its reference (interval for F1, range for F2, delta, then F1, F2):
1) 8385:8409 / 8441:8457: -0.7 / -0.27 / 0.1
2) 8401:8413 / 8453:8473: -2.0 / -0.81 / 0.2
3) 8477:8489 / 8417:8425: 1.2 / -0.16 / -0.8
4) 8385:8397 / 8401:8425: 1.5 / -0.03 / -0.8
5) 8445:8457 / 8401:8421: 2.3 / 0.18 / -0.9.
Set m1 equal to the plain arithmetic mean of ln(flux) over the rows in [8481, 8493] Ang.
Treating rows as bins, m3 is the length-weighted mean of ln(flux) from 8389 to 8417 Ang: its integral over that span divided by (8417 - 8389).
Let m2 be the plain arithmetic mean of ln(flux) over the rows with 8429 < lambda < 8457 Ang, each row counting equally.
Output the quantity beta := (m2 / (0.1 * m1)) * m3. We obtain 24.1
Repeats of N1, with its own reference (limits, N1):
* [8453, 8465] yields 0.075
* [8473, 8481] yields 0.068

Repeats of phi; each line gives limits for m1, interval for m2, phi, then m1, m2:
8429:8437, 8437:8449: -2.363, 3.32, 3.35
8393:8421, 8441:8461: -2.312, 3.46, 3.35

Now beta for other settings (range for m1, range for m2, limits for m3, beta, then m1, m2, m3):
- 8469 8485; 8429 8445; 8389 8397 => 24.2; 2.44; 2.41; 2.45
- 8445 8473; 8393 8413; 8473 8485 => 24.9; 2.40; 2.47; 2.42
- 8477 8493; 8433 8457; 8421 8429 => 23.9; 2.45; 2.40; 2.43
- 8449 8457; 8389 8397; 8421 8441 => 24.6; 2.40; 2.45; 2.41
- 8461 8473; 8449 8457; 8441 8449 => 24.4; 2.39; 2.40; 2.43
